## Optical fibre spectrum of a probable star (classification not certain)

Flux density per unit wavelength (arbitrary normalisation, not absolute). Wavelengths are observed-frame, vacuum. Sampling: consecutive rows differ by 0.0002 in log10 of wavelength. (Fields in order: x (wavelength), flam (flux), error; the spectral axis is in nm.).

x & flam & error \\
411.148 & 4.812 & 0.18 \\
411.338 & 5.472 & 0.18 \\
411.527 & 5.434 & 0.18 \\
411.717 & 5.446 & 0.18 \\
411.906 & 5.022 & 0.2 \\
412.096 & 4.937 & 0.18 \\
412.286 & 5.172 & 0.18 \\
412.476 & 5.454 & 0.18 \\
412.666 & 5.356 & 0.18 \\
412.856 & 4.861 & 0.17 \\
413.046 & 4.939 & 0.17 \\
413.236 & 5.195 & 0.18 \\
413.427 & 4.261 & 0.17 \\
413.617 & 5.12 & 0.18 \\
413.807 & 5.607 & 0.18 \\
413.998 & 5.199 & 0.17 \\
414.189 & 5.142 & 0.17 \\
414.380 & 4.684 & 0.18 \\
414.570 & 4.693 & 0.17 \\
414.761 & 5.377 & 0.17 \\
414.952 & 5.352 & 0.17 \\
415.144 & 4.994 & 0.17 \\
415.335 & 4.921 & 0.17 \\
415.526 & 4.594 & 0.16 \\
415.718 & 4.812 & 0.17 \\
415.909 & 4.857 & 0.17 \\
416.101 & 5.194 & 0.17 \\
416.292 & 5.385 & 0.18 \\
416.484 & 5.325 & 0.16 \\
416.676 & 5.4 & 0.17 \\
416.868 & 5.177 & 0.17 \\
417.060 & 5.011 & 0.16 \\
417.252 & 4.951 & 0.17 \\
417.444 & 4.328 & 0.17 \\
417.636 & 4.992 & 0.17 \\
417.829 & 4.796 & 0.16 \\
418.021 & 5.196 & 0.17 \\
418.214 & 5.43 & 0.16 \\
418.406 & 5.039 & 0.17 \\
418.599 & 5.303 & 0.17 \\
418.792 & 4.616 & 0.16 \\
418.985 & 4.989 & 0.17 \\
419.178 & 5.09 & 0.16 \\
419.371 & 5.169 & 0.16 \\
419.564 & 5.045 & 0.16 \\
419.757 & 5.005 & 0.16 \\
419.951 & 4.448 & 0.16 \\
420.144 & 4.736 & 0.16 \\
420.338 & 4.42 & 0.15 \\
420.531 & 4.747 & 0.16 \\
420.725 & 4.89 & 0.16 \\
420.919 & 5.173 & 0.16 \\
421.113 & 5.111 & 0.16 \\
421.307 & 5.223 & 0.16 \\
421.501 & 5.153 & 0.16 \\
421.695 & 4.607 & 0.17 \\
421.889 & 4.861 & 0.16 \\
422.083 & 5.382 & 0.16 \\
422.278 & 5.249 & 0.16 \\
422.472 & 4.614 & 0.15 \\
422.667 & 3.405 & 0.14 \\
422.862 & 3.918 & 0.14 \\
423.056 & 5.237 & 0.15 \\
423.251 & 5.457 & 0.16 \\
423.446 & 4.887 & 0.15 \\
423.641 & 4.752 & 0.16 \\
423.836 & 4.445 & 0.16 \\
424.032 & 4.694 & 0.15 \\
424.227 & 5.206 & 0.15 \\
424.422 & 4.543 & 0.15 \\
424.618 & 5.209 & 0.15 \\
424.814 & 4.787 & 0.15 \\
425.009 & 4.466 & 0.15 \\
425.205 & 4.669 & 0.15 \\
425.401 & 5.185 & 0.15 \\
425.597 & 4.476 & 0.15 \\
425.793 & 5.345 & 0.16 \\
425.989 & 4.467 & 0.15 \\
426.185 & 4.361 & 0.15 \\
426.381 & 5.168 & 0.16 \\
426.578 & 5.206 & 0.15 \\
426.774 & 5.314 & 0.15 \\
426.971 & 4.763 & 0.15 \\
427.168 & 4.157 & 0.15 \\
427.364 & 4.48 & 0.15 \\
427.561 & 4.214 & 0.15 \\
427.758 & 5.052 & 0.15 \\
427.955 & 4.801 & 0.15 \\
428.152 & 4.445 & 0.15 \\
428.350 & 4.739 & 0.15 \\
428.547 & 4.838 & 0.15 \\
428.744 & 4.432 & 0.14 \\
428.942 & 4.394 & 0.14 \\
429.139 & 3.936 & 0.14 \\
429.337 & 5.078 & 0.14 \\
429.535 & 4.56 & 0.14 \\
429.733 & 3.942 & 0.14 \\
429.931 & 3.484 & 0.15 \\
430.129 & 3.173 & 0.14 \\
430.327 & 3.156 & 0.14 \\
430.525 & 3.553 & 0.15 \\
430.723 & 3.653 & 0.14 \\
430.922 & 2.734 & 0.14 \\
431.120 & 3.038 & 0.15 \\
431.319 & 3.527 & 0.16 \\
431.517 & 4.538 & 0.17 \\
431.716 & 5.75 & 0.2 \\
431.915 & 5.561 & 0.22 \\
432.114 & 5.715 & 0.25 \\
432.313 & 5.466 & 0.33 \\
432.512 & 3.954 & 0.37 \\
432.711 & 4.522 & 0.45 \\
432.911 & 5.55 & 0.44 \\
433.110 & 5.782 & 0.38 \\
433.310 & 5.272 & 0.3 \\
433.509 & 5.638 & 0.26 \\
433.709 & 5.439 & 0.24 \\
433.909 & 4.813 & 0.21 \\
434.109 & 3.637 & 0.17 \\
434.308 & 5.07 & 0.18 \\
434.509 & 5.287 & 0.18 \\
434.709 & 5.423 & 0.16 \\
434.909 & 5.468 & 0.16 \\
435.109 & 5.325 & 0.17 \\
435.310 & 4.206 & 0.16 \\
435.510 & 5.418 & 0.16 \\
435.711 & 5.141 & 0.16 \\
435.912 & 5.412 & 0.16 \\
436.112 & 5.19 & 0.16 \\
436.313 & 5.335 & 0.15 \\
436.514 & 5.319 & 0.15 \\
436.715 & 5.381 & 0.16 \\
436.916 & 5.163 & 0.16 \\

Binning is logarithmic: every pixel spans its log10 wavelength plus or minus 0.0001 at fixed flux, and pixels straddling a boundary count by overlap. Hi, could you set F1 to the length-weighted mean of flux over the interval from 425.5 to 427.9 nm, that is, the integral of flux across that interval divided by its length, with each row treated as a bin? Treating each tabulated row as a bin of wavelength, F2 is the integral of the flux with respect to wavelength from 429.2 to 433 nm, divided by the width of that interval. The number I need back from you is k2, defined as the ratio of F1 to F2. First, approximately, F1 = 4.75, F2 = 4.25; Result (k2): 1.12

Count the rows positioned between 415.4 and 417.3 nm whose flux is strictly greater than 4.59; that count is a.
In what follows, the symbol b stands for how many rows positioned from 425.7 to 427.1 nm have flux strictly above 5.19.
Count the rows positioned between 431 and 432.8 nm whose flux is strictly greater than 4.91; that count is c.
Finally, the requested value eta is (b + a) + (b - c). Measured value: 12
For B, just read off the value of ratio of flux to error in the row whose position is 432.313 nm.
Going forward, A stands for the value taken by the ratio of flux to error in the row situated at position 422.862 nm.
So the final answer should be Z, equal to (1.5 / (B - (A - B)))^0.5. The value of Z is 0.54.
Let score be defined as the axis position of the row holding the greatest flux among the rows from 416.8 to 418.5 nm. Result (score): 418.214 nm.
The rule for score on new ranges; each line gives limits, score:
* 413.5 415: 413.807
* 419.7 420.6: 419.757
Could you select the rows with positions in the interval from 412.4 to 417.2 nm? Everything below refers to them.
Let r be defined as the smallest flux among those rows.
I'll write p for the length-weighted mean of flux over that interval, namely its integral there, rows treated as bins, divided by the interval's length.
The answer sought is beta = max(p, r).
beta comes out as 5.07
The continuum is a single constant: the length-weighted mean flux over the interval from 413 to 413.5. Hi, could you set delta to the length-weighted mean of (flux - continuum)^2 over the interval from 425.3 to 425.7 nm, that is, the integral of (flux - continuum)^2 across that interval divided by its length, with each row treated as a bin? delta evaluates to 0.128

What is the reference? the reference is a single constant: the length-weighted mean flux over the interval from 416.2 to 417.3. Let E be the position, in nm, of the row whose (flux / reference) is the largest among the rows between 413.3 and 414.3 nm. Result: 413.807 nm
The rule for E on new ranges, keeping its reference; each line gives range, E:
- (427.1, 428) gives 427.758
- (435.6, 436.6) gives 435.912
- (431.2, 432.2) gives 431.716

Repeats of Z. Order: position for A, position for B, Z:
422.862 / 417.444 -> 0.26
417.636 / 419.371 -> 0.21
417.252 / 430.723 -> 0.26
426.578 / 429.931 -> 0.36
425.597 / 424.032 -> 0.21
